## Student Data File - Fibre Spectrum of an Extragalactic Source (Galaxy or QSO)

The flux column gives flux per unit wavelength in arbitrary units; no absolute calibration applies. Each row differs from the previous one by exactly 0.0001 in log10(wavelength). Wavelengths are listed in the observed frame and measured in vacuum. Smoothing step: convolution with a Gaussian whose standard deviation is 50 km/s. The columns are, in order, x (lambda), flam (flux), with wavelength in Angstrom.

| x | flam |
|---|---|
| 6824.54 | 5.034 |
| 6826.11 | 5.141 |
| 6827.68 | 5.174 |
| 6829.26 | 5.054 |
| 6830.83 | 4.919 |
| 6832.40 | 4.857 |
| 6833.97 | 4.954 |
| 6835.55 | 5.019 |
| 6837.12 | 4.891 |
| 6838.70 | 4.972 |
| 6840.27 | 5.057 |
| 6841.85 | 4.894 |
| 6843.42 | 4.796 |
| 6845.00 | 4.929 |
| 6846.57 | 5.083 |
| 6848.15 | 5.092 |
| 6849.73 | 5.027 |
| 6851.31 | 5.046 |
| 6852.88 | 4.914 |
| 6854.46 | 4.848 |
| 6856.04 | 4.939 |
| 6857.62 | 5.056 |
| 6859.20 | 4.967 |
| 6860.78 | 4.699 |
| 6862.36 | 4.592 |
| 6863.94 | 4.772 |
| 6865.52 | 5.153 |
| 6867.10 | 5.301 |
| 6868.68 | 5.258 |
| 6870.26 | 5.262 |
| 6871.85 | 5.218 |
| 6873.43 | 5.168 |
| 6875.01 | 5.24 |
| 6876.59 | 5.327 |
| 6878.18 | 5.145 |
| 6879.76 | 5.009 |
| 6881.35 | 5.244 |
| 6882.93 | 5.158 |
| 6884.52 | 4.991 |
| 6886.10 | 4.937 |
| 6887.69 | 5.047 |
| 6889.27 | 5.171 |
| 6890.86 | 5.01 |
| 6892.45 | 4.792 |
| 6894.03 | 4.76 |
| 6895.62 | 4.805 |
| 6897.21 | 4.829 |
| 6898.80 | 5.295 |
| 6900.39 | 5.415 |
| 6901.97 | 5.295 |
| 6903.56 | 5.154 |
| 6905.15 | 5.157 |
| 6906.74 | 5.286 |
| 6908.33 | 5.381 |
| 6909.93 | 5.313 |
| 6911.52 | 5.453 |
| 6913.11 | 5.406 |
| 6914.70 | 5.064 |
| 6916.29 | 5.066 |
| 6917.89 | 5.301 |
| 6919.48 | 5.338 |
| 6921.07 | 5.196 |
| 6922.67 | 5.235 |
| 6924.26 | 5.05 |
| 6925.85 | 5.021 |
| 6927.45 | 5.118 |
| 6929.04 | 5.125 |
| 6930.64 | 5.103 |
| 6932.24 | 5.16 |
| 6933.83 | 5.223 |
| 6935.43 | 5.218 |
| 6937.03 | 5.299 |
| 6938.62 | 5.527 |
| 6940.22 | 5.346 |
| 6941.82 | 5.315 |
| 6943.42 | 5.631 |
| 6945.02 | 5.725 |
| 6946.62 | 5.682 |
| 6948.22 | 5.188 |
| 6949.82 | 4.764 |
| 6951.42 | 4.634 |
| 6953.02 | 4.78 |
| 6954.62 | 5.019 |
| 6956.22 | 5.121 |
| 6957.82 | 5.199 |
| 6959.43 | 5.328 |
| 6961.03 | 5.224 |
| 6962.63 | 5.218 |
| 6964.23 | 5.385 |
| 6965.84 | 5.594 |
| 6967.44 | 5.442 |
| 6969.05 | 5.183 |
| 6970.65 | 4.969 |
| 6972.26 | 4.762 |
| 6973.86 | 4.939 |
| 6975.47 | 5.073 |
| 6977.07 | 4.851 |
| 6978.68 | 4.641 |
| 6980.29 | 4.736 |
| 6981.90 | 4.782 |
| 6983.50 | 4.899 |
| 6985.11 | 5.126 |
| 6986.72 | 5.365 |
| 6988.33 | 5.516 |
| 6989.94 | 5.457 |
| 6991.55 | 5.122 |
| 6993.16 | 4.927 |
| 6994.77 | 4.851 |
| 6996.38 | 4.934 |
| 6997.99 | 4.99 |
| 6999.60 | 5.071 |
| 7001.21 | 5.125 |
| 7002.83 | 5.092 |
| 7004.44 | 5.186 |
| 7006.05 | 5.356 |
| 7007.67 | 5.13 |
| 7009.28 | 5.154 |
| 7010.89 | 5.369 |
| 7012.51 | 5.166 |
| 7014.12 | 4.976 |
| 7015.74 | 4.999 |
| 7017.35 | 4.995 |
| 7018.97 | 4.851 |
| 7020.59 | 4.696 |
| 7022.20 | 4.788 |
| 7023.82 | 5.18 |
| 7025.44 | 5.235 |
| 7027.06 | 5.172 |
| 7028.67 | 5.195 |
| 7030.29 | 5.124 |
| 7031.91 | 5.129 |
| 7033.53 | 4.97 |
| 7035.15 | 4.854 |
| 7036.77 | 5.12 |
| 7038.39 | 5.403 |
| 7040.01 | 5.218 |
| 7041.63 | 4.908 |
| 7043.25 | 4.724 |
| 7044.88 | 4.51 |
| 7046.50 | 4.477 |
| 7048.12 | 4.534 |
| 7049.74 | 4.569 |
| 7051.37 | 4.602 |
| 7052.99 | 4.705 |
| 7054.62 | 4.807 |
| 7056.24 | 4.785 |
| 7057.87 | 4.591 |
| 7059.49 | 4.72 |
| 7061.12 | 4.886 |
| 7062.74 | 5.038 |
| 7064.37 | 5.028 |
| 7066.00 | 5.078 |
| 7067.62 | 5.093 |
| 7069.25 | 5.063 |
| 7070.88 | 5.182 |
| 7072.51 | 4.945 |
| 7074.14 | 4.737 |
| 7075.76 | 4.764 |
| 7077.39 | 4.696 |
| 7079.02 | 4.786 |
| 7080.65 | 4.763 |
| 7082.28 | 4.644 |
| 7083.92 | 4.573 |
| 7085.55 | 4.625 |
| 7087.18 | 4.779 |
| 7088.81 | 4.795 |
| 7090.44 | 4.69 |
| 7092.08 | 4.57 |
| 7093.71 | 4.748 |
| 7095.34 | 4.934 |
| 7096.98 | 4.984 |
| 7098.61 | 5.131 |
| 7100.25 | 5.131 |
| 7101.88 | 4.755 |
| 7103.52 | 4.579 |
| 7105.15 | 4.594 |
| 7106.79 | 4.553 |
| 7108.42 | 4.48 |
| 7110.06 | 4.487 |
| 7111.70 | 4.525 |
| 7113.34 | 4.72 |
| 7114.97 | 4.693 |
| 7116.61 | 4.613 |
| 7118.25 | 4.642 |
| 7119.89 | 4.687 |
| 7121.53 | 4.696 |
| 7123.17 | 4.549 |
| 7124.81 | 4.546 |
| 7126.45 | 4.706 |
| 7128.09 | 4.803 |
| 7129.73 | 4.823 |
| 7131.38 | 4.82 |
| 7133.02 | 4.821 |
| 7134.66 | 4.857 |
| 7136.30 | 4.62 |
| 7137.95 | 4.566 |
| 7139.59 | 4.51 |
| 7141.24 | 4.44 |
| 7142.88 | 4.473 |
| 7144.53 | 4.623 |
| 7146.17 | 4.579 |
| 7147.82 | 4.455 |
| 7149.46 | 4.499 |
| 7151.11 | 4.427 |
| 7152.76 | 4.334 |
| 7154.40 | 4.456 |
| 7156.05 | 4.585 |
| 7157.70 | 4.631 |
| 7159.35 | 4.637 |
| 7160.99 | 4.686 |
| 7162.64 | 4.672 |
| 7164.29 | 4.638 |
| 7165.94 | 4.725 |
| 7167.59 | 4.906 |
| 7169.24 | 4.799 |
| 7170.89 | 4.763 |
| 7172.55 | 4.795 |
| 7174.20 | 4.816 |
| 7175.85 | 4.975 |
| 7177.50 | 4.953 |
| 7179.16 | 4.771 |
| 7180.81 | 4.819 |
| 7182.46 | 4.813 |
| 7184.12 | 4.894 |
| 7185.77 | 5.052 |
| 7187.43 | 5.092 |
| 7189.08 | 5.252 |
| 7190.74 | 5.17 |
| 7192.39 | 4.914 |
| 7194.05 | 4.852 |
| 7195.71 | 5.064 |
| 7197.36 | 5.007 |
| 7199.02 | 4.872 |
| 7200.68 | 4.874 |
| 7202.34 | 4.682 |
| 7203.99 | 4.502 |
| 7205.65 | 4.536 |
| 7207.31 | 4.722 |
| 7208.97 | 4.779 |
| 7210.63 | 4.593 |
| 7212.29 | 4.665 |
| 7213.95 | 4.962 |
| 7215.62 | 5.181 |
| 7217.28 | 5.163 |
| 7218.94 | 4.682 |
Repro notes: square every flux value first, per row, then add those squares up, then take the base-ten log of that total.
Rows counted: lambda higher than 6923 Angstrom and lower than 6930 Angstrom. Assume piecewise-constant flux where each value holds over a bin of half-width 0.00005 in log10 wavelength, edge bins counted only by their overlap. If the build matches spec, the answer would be 2.01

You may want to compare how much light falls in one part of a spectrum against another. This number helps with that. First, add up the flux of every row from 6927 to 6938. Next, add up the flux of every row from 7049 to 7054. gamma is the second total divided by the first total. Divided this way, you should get 0.38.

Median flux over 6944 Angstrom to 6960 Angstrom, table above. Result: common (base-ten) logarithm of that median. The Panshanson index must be 0.712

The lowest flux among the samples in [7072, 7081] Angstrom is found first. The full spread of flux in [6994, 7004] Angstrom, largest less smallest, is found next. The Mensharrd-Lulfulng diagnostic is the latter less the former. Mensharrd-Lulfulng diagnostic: -4.4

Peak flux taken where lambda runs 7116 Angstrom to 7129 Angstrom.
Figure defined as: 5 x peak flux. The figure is 24.0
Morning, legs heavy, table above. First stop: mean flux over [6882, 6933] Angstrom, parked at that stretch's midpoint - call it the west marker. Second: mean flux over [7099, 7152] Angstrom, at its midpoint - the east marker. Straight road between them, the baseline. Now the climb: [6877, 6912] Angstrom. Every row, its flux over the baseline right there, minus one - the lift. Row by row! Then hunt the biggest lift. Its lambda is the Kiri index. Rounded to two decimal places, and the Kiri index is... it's 6911.52 Angstrom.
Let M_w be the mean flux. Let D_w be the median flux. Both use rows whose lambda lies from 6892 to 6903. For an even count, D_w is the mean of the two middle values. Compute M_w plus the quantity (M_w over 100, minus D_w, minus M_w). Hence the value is -4.78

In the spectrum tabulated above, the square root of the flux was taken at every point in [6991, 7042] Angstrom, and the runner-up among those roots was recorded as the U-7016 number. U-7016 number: 2.32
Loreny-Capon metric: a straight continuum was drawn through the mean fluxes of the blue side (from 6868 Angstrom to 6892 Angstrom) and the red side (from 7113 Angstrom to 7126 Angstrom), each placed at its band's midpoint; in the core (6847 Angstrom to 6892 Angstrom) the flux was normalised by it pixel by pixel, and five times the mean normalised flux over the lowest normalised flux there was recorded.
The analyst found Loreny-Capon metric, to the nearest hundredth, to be 5.52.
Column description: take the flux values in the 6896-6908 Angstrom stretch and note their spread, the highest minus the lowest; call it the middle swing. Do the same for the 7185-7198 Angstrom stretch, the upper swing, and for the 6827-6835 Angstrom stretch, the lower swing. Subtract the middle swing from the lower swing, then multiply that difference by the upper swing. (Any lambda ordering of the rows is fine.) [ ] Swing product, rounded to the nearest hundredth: -0.11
